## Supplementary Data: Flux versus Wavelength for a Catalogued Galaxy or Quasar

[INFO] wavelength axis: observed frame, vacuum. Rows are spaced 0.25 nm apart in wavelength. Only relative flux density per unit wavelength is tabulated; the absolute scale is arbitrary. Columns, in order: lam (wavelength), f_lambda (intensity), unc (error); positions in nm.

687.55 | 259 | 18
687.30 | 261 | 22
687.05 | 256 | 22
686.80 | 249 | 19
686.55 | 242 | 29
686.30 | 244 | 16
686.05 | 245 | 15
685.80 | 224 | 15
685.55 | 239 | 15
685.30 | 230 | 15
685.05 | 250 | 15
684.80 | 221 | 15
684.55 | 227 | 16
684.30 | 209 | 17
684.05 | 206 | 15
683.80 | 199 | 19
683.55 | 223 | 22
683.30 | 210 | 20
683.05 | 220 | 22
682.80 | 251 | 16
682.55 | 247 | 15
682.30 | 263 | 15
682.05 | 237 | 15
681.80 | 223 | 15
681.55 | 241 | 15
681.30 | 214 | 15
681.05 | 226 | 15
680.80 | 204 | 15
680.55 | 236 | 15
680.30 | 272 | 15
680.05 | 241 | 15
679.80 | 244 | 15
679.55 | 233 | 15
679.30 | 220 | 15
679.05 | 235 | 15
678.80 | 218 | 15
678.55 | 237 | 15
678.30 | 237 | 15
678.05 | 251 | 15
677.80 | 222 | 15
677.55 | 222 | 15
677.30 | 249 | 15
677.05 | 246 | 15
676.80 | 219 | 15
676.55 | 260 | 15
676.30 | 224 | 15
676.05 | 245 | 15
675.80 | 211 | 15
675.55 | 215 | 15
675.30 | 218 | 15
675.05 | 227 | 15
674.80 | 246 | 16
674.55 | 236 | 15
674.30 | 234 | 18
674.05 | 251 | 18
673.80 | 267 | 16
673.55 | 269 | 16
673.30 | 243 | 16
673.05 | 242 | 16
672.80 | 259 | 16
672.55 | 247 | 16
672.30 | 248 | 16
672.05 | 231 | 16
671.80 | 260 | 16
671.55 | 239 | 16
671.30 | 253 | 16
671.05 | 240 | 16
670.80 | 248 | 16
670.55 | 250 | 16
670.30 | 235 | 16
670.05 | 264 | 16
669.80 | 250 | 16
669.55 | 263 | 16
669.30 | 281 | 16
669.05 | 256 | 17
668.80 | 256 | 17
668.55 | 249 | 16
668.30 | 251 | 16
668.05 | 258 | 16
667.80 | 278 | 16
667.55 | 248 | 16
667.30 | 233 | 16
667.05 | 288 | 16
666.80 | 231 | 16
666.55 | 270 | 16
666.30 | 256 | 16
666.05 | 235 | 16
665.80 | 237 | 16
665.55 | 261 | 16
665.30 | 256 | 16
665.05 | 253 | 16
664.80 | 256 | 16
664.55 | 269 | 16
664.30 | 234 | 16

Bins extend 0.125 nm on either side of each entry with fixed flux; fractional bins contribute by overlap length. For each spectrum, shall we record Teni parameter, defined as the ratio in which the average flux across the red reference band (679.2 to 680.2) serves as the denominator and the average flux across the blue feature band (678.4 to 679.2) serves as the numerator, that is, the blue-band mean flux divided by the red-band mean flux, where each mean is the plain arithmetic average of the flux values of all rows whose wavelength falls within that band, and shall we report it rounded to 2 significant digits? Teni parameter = 0.98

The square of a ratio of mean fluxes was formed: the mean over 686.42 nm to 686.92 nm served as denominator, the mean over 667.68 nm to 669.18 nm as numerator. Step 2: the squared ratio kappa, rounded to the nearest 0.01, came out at 1.10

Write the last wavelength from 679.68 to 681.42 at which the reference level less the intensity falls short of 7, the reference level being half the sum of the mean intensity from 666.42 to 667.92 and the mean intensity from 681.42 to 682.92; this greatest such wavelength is 680.30 nm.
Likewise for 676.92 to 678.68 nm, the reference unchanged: 678.05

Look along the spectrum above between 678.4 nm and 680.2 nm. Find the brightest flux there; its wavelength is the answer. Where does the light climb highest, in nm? 679.80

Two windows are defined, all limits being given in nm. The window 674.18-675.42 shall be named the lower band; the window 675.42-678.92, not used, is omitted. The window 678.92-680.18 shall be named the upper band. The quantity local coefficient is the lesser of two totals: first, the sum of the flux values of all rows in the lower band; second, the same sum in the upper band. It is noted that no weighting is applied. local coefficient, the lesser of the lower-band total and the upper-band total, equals 1161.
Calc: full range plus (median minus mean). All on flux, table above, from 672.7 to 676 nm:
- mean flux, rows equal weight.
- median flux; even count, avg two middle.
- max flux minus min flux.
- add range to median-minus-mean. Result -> 60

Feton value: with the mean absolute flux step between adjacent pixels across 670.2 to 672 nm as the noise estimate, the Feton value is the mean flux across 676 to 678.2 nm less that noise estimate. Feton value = 225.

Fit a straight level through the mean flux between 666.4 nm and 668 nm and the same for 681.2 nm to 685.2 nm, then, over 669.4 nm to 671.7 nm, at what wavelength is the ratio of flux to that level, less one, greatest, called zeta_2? 670.05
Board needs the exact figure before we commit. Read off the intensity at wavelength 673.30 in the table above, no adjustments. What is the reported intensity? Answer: 243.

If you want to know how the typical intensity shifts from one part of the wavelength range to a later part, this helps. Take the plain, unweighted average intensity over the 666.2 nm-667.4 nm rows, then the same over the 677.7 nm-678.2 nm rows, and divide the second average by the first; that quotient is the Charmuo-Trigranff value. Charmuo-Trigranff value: 0.93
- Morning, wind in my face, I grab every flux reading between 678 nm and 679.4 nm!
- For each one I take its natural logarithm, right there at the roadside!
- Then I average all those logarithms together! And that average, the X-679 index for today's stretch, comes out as 5.45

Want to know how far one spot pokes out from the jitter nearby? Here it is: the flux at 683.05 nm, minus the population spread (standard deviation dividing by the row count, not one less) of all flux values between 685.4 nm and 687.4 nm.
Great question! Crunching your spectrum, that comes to 210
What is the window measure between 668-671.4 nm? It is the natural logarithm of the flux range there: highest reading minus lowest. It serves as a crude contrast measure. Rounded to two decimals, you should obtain 3.83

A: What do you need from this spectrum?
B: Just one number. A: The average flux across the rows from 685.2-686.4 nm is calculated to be 236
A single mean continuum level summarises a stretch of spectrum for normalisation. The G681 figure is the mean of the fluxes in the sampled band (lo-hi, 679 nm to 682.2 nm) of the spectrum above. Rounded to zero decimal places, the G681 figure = 233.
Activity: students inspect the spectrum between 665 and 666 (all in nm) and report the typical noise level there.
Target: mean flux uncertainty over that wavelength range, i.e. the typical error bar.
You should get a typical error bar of 16.0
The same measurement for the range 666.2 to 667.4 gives 16.0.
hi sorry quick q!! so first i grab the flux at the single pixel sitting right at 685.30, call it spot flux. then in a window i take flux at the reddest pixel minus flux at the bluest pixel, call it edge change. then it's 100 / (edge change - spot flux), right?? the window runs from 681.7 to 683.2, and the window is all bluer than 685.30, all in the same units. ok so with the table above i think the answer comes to -0.43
